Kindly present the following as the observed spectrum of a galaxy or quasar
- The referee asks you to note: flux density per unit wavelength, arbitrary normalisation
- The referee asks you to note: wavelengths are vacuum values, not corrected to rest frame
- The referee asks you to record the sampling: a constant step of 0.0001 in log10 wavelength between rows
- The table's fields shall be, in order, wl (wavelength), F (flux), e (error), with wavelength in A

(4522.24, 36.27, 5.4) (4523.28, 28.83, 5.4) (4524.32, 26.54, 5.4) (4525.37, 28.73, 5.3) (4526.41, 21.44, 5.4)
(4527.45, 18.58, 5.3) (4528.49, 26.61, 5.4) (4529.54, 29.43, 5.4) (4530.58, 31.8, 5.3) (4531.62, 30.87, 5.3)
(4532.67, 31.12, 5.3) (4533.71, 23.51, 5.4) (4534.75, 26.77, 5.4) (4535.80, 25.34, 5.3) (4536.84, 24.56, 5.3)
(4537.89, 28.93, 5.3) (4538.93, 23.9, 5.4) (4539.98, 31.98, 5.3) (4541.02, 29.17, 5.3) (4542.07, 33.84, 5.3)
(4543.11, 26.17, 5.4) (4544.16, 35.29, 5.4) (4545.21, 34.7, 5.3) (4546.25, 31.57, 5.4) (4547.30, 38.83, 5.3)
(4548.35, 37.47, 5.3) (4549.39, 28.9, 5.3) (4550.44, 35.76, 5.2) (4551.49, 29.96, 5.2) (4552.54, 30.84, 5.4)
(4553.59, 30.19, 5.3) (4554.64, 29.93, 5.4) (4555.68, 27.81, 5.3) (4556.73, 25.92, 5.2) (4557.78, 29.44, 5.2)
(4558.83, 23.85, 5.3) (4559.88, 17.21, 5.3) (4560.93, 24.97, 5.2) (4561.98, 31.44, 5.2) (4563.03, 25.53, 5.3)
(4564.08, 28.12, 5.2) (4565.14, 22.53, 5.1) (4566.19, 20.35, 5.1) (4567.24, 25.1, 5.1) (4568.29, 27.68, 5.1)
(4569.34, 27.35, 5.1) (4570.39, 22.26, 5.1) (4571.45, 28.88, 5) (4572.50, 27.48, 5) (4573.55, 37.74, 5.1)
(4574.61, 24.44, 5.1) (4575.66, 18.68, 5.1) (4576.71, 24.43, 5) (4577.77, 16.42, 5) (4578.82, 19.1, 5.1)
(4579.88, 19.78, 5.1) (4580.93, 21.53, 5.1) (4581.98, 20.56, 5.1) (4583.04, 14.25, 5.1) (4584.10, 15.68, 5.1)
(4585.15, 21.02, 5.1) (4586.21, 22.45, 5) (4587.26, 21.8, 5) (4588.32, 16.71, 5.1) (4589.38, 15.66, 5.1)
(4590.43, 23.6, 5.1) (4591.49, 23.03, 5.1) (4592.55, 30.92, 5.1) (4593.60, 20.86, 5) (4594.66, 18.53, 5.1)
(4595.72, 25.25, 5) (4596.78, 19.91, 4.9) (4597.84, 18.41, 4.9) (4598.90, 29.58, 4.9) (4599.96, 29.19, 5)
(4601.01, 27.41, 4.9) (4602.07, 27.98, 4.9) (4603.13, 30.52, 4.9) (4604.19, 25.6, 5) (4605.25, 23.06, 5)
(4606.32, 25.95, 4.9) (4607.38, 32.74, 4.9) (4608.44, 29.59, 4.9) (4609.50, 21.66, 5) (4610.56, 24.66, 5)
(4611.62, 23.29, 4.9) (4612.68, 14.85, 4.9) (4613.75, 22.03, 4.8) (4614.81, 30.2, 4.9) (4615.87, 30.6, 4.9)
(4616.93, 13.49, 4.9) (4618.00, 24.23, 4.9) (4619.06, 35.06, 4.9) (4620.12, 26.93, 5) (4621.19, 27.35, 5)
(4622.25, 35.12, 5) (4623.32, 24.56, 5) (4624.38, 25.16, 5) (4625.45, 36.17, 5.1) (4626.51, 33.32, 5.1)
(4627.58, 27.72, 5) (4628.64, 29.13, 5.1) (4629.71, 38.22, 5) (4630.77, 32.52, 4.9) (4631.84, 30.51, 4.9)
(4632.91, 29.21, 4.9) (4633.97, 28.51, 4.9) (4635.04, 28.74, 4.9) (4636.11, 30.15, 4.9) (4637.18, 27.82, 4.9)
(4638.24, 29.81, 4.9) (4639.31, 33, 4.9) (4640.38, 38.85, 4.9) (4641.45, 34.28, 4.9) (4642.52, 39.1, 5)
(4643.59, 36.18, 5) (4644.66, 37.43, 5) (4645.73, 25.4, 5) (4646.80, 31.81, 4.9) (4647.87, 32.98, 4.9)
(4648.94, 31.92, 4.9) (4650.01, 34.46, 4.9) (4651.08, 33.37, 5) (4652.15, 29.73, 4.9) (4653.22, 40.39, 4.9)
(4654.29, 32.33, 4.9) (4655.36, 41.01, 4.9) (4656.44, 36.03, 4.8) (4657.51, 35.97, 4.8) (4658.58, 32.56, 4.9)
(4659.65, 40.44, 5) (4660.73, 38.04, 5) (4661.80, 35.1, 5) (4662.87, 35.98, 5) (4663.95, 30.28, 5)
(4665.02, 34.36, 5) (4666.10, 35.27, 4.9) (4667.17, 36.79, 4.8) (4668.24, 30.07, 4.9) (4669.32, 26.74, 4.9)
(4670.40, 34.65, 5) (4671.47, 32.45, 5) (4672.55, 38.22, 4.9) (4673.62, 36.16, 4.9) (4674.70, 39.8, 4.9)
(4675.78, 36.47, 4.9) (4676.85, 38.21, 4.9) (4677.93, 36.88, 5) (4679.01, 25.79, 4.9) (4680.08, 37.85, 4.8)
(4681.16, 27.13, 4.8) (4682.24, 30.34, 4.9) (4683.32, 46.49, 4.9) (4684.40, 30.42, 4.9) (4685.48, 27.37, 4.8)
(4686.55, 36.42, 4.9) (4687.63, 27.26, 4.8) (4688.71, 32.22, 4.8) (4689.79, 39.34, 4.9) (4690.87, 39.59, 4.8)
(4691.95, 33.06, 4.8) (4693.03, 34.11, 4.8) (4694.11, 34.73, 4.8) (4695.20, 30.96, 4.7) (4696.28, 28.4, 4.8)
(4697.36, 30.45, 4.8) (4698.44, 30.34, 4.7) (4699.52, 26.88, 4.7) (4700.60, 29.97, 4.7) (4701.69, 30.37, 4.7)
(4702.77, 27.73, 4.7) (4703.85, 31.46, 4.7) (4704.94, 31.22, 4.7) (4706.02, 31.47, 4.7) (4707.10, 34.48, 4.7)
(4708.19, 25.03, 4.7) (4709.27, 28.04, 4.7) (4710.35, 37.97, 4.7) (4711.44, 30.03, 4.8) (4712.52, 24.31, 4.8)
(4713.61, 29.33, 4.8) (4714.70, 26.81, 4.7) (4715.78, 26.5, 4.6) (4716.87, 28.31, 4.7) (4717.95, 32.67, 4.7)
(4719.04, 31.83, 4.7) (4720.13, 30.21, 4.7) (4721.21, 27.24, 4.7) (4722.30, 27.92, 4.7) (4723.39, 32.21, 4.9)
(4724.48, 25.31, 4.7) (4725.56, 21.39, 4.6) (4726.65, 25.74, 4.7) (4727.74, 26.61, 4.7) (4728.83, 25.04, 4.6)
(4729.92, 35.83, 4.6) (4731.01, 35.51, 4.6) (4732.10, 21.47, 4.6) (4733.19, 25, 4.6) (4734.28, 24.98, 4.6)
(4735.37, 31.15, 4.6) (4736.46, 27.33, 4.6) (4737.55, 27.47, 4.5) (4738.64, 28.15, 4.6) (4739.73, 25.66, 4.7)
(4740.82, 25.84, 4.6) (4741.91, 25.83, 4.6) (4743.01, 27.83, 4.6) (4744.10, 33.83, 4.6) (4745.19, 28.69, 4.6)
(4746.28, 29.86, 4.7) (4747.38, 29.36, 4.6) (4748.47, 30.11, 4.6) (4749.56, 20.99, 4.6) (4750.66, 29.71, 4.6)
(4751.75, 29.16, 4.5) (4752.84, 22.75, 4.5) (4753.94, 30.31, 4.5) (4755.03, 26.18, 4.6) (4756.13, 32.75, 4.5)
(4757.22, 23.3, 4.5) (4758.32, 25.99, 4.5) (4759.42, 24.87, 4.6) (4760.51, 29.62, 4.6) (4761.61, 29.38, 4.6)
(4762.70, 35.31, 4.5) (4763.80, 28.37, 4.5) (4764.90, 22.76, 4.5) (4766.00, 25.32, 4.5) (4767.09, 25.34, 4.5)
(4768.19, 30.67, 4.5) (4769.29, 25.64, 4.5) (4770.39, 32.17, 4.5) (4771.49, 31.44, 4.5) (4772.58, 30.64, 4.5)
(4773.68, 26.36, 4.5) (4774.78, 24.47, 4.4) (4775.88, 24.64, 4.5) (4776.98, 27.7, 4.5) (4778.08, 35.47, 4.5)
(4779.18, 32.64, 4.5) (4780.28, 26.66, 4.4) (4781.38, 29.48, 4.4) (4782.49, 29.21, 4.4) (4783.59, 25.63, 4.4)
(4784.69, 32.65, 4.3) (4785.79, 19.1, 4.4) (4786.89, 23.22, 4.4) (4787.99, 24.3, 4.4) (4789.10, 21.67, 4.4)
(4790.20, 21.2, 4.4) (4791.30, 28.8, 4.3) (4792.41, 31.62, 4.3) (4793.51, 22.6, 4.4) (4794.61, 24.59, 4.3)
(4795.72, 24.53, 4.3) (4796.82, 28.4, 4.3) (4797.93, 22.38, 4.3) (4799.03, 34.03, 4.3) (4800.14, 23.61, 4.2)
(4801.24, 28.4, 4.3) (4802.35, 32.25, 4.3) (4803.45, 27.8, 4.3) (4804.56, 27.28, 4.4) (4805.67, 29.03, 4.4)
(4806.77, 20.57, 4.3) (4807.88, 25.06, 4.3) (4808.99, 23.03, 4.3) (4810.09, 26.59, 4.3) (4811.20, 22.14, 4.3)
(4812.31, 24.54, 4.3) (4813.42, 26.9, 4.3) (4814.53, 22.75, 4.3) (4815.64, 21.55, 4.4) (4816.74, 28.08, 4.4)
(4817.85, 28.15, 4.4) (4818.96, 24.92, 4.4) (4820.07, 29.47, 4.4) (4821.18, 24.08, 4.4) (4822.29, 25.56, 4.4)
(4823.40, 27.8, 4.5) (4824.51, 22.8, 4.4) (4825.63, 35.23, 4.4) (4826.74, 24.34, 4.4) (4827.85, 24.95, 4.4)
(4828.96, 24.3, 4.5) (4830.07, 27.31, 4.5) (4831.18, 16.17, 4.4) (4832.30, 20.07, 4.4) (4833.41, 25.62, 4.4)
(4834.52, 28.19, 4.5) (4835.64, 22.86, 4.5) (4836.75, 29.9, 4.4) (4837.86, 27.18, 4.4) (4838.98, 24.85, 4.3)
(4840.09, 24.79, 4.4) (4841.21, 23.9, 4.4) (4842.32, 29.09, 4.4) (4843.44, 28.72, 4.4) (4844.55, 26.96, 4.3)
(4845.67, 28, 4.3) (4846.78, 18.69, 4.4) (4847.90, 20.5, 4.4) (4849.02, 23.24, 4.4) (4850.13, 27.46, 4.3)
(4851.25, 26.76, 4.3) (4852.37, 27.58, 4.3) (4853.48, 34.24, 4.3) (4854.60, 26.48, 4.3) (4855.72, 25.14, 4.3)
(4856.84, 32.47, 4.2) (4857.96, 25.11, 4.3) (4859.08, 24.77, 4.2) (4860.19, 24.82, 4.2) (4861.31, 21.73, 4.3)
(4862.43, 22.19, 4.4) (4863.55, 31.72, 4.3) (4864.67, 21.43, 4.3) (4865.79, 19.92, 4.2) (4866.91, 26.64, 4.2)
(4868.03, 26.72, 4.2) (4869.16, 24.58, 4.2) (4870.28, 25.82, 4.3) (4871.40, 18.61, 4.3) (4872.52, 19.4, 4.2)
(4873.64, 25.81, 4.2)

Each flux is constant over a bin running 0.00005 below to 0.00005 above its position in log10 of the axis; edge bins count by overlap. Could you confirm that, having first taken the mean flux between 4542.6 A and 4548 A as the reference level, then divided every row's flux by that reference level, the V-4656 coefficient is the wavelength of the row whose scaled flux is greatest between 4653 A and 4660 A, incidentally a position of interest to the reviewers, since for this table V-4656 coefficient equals 4655.36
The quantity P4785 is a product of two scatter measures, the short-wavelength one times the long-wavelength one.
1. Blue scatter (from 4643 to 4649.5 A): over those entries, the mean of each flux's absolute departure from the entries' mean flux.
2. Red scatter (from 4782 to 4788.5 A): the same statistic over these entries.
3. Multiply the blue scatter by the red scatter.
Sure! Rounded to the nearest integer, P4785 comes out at 10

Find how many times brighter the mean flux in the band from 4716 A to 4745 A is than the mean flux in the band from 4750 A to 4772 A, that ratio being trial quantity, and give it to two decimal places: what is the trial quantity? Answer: 1.00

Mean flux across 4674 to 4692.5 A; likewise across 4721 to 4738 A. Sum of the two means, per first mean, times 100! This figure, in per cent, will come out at 180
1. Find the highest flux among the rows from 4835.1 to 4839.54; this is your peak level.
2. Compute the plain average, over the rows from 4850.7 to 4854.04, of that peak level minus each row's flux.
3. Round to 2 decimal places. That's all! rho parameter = 0.37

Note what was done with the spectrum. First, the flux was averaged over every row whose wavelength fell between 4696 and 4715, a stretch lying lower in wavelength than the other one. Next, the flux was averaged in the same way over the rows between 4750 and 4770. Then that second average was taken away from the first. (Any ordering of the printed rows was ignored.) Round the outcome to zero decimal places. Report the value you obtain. 2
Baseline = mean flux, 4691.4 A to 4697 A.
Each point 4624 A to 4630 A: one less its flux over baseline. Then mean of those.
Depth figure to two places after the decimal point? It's 0.02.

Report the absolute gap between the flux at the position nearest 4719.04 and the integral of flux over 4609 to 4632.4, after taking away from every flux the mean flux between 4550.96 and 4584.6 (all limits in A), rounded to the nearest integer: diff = 61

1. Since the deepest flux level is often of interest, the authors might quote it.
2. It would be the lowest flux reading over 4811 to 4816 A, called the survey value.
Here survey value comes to 21.55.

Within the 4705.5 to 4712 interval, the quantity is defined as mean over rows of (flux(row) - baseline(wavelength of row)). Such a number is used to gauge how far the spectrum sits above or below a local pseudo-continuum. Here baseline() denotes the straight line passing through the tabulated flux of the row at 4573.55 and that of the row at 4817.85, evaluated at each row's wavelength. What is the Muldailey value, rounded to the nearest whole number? -1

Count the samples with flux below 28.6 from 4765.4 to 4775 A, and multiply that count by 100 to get 500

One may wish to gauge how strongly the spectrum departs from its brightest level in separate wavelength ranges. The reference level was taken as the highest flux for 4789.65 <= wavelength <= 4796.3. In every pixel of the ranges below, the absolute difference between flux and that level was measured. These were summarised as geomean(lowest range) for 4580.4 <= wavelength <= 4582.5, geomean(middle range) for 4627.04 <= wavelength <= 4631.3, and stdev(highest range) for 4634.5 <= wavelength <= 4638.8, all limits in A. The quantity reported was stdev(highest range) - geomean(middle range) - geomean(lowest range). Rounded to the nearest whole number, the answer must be -12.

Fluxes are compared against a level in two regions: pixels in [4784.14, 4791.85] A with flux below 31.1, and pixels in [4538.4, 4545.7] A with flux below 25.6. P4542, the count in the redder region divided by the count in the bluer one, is 6.0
